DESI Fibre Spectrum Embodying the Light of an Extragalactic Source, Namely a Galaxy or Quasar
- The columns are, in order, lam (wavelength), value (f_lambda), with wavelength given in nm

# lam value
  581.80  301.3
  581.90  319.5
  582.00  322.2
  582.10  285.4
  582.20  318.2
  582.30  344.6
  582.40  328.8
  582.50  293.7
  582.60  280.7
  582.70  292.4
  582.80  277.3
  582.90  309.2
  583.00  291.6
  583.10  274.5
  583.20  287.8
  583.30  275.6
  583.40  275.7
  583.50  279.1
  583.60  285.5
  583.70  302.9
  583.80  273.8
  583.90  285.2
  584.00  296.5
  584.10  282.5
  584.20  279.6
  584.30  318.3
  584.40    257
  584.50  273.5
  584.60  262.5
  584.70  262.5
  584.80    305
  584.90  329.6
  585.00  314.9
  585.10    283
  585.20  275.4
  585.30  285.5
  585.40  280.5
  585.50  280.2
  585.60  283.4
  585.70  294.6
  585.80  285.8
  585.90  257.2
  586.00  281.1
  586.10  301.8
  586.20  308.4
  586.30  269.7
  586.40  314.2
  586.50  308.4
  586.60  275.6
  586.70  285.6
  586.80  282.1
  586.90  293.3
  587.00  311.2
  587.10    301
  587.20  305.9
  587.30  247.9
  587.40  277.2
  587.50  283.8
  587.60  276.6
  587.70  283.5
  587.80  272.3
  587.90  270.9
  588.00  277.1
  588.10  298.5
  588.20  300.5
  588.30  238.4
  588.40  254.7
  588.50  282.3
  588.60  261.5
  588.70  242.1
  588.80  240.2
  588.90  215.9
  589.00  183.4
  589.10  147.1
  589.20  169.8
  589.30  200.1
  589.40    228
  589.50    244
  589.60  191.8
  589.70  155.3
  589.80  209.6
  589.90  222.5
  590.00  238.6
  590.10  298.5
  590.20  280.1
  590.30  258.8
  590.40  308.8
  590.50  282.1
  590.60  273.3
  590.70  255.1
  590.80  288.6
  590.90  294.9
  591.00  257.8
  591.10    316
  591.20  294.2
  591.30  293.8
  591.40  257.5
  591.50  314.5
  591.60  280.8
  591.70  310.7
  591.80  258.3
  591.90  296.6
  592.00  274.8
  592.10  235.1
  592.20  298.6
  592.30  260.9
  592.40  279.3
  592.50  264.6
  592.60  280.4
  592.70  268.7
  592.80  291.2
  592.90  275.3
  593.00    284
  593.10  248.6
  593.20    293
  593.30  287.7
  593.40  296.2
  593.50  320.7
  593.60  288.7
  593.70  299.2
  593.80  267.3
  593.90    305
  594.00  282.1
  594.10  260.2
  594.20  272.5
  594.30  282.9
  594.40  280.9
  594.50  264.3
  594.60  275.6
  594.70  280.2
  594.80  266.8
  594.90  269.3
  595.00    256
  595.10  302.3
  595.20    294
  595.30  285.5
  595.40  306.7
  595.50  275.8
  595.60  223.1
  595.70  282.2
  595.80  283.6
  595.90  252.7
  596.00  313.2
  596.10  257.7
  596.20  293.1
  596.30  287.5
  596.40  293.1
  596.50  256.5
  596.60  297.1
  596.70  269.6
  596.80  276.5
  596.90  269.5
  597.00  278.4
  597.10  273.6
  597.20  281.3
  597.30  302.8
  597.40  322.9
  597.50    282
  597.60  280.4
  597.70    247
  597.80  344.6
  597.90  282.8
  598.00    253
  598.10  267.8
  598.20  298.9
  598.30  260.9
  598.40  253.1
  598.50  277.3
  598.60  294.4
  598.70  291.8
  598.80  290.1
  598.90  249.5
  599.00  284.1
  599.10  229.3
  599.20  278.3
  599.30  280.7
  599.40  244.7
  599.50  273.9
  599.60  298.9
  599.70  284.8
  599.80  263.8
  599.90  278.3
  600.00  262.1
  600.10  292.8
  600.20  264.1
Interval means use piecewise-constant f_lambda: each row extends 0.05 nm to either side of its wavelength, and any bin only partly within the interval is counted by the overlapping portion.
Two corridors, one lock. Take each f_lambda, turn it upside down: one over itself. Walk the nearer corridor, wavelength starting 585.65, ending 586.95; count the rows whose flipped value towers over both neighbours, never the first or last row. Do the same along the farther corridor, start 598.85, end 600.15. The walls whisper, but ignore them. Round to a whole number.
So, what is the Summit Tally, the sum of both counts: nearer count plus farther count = 8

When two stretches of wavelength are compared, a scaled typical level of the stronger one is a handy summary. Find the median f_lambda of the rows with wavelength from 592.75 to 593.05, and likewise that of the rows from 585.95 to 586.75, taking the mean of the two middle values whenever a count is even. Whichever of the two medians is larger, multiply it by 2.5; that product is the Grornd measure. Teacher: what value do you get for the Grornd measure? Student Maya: 734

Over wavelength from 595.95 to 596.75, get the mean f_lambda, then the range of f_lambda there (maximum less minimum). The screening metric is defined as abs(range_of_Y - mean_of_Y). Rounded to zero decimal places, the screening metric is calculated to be 227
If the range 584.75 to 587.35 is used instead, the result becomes 209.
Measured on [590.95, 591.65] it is 229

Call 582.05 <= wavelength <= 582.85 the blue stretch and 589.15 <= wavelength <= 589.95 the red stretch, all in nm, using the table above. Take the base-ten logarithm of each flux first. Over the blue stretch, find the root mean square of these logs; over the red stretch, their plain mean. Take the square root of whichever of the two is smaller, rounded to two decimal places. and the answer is 1.52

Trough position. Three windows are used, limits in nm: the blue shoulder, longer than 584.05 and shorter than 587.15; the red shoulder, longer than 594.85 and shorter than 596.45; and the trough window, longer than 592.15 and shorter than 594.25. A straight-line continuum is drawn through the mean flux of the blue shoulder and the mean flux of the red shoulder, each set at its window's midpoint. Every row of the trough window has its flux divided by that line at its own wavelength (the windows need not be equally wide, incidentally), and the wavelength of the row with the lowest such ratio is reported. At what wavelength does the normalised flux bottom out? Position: 593.10 nm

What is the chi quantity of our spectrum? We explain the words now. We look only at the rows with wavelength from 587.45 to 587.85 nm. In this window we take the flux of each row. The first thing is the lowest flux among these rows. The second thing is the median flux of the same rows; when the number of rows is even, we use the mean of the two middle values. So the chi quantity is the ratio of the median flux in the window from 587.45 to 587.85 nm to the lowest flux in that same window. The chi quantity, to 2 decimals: 1.03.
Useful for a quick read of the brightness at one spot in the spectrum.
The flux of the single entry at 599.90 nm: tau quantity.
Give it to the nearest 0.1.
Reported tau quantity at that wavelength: 278.3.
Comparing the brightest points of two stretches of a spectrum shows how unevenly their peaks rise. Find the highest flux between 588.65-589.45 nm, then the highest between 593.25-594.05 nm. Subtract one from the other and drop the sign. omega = 79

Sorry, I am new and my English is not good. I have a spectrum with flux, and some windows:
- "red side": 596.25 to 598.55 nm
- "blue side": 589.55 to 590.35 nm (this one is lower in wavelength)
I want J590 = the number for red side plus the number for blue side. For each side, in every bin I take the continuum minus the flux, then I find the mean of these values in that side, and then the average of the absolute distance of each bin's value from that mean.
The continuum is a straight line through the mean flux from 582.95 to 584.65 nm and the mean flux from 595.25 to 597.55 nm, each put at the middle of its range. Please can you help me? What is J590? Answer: 53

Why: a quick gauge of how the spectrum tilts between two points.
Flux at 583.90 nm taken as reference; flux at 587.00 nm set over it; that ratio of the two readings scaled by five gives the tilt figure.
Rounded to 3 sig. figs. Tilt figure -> 5.46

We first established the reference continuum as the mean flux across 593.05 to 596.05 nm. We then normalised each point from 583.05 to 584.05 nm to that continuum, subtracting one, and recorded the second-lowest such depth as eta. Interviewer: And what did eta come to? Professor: -0.022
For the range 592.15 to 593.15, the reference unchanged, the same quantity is -0.070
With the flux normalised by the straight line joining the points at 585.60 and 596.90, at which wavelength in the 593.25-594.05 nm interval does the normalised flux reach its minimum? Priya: 593.80 nm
